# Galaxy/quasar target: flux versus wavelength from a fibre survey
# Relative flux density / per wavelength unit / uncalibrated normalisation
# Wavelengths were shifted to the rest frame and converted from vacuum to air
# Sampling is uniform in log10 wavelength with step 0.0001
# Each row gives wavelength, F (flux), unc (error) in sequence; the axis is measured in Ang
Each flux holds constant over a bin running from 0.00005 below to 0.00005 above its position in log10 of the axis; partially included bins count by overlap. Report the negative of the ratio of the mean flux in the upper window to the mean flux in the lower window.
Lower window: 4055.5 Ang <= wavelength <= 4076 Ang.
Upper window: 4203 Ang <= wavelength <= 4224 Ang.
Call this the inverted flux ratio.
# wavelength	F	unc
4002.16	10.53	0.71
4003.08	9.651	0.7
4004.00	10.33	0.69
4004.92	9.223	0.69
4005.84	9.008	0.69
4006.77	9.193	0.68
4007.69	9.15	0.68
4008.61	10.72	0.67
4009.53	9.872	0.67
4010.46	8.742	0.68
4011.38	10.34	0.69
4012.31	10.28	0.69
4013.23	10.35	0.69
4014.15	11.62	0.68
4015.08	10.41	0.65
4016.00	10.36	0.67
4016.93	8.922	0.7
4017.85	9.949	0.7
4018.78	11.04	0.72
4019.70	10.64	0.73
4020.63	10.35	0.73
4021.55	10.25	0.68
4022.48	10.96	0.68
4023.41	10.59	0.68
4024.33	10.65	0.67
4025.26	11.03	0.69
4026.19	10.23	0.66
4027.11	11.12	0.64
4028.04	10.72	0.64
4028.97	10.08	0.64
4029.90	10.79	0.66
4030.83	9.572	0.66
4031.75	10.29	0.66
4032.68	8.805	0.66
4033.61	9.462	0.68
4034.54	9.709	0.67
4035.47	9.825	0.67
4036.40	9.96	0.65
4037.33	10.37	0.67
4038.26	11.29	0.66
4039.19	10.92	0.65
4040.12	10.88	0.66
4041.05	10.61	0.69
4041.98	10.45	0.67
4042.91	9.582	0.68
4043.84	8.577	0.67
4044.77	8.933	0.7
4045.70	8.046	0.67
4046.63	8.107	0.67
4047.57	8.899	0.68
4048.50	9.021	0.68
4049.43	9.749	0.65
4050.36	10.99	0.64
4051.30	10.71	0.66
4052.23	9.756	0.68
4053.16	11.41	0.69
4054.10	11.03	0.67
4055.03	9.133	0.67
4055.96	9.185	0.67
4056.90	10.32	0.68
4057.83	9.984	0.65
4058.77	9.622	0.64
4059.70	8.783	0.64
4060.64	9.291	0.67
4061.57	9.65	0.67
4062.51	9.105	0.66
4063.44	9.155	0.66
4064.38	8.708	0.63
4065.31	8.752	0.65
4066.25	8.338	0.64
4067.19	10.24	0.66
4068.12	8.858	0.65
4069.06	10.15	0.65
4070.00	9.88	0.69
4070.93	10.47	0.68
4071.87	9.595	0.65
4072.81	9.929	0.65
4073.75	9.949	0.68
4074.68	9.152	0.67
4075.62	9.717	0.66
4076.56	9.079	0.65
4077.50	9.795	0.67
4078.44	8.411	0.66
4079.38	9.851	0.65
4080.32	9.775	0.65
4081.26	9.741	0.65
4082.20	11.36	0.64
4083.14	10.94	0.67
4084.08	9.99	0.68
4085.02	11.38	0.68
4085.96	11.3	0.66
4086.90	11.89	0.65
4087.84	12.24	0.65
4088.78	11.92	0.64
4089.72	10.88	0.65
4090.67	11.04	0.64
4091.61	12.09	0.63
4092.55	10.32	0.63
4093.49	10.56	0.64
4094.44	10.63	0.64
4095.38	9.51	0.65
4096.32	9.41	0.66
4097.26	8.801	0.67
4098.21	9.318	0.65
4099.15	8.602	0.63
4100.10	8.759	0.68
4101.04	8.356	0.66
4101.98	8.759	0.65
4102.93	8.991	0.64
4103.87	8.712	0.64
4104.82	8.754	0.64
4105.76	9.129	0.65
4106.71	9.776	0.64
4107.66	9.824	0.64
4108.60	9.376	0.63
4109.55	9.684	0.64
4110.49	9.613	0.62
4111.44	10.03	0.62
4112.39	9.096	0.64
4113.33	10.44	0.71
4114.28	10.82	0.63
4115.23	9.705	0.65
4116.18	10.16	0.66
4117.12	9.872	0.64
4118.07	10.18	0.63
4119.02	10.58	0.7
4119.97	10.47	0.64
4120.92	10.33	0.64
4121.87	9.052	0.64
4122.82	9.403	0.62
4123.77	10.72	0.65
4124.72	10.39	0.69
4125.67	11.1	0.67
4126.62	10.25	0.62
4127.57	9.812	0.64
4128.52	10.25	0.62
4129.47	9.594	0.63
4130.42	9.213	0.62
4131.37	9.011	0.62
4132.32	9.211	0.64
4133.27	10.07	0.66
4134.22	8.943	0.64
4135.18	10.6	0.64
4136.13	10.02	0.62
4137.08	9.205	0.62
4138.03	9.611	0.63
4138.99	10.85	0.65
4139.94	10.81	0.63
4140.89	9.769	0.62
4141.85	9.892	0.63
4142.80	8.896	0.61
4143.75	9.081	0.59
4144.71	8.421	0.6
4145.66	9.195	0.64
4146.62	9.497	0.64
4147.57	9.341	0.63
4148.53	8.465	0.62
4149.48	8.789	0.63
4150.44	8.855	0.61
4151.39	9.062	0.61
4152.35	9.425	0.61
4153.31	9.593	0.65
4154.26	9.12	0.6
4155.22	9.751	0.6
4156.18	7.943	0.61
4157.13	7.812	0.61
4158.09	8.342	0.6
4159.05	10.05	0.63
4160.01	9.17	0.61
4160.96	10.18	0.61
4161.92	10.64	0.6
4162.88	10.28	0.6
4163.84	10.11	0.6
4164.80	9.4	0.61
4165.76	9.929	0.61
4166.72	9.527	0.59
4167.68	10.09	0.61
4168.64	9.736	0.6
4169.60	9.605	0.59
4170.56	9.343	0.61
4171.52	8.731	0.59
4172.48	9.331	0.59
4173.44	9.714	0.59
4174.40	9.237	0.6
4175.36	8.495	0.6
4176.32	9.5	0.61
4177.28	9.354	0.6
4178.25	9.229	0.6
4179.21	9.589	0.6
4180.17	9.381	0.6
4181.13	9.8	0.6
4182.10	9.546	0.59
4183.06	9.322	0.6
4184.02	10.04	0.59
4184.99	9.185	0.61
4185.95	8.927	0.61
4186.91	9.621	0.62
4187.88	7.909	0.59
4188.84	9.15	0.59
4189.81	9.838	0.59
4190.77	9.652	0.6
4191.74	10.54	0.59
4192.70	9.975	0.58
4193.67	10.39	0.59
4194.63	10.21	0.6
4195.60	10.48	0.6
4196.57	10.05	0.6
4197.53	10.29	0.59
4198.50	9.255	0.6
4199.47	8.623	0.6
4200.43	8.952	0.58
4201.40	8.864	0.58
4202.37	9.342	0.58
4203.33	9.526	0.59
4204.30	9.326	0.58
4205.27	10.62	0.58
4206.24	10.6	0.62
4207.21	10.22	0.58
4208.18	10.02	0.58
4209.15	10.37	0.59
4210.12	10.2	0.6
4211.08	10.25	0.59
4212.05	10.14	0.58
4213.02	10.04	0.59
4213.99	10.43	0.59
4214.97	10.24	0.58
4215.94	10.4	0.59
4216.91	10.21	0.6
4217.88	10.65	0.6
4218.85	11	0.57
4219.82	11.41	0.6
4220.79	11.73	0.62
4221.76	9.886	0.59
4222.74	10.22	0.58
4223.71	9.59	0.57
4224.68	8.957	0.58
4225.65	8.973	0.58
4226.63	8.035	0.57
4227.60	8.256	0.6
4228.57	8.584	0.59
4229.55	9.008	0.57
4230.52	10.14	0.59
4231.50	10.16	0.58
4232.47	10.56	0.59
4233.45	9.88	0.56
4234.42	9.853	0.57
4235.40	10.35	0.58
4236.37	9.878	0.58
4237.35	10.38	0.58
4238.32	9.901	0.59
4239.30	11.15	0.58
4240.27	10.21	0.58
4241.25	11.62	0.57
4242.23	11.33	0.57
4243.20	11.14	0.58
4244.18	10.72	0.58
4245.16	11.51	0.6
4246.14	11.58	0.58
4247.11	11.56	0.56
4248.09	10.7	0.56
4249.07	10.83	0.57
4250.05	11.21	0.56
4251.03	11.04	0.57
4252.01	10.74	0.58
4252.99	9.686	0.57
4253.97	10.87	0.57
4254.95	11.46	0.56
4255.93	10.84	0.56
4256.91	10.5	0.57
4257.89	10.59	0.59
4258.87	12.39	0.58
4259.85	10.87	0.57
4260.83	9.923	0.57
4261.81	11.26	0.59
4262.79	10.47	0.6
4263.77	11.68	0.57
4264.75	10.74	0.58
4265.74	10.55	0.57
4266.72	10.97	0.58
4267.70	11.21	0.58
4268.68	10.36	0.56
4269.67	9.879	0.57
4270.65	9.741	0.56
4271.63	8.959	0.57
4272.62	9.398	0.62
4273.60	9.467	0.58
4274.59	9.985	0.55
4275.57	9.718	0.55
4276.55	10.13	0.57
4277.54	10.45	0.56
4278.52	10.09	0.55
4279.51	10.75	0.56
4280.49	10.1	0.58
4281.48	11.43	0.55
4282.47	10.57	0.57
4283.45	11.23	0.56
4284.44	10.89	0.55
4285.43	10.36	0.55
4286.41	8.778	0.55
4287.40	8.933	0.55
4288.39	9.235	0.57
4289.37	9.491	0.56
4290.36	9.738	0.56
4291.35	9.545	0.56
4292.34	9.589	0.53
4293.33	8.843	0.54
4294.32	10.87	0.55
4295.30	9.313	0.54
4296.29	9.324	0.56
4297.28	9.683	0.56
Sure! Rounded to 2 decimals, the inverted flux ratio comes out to -1.09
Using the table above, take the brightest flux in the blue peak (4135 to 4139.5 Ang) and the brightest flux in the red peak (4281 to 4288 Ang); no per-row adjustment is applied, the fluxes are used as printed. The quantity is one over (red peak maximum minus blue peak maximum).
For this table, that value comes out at 1.7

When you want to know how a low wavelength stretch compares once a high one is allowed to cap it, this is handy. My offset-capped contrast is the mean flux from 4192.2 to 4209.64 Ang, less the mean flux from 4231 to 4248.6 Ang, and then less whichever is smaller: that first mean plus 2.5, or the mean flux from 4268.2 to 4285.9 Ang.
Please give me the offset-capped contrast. -11.0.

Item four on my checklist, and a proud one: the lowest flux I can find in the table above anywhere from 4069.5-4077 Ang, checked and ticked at 9.079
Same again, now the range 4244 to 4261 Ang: 9.686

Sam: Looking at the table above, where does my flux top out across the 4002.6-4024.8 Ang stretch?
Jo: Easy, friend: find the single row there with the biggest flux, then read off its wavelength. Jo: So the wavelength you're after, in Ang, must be 4014.15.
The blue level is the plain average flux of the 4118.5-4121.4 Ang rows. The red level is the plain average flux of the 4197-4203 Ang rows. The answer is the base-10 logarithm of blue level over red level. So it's 0.05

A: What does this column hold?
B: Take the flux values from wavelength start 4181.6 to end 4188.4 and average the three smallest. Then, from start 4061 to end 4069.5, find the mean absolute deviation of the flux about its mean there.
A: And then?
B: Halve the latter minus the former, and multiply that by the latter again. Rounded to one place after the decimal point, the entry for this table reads -2.2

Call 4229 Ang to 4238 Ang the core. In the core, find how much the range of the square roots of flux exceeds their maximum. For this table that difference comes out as -3.00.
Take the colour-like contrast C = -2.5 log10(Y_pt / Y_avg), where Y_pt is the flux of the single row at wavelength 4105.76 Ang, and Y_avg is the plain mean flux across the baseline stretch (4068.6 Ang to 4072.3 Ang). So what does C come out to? 0.10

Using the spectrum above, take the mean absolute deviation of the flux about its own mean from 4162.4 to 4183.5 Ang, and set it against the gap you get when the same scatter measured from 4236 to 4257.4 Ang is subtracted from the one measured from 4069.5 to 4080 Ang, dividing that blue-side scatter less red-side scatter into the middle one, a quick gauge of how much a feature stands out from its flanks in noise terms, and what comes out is -6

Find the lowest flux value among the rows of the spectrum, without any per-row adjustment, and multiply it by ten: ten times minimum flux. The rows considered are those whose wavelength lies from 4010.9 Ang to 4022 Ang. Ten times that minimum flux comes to 89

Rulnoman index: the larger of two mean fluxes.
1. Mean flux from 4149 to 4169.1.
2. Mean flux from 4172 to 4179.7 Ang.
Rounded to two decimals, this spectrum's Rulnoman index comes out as 9.42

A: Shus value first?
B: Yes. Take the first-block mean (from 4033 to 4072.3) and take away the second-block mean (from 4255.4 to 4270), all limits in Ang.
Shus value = -1.1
